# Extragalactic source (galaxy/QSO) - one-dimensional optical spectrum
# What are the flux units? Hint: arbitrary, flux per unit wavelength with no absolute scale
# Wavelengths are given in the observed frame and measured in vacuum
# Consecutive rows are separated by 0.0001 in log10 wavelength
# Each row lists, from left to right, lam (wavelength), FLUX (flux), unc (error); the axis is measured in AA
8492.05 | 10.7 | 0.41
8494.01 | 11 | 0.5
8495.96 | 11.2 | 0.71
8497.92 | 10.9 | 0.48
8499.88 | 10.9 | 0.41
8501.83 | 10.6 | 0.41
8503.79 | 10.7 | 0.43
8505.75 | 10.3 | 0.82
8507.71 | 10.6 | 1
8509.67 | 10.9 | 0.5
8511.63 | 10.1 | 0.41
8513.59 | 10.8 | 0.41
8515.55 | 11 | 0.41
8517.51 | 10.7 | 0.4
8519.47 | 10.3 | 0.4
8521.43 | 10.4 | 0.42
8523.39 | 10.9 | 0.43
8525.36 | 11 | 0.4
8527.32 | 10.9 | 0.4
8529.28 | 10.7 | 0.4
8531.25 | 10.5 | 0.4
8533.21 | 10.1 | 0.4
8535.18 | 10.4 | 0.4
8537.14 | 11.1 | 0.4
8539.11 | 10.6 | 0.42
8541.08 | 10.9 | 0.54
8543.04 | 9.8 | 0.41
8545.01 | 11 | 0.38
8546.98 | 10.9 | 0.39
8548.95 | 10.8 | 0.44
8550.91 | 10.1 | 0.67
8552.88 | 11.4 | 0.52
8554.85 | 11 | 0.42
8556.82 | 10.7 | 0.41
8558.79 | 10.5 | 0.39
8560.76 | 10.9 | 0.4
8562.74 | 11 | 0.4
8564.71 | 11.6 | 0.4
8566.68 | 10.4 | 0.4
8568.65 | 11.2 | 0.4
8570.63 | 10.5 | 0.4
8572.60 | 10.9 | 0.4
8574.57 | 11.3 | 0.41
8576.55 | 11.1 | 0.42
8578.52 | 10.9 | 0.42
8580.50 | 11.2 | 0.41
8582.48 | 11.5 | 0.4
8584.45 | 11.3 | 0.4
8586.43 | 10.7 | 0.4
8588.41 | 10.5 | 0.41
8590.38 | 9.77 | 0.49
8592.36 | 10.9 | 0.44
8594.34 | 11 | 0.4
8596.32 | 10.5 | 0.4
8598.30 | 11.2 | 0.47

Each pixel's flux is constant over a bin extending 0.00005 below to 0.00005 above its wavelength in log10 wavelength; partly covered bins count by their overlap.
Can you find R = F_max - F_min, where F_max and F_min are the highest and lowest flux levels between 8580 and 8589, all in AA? 1.0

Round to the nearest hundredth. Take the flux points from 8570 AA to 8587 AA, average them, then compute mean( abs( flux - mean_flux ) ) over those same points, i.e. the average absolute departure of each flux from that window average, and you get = 0.26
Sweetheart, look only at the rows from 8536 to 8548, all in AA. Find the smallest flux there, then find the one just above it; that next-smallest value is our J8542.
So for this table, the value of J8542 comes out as 10.6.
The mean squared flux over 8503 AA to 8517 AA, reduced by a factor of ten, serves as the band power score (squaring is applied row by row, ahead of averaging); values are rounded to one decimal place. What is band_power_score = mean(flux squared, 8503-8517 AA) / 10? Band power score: 11.3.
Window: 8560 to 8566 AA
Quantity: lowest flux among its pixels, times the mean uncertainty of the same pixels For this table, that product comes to 4.36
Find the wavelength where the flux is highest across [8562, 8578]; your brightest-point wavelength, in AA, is 8564.71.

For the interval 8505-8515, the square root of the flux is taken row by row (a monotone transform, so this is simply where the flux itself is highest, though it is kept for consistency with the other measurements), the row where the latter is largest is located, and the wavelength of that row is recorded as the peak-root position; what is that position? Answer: 8509.67 AA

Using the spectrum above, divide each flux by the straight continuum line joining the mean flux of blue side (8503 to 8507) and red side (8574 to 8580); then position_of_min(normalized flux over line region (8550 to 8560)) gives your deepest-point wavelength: 8550.91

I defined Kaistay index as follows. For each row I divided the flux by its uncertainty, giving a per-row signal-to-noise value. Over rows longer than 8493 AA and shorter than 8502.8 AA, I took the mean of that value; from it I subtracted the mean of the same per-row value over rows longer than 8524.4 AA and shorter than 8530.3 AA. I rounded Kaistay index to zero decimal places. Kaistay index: -5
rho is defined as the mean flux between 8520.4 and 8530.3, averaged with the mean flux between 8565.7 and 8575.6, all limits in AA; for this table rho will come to 10.8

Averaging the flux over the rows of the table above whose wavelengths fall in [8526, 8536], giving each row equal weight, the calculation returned 10.5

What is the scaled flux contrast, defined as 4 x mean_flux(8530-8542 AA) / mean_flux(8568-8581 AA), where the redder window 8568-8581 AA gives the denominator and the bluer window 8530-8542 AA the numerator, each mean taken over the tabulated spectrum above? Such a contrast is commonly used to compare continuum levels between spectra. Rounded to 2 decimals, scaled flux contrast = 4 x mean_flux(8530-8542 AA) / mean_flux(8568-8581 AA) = 3.85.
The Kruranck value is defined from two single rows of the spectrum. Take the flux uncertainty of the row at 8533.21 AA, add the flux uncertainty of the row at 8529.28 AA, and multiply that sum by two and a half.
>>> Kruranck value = 2.00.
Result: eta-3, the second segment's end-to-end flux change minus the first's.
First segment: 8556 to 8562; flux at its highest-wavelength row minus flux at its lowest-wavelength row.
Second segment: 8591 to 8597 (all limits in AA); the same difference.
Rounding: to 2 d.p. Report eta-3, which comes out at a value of -0.60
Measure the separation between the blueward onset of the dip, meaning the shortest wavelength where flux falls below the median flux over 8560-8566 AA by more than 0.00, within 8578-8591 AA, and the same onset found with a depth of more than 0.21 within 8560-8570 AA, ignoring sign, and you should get 11.8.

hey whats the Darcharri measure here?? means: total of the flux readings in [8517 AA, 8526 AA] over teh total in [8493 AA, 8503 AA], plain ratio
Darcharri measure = 0.98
